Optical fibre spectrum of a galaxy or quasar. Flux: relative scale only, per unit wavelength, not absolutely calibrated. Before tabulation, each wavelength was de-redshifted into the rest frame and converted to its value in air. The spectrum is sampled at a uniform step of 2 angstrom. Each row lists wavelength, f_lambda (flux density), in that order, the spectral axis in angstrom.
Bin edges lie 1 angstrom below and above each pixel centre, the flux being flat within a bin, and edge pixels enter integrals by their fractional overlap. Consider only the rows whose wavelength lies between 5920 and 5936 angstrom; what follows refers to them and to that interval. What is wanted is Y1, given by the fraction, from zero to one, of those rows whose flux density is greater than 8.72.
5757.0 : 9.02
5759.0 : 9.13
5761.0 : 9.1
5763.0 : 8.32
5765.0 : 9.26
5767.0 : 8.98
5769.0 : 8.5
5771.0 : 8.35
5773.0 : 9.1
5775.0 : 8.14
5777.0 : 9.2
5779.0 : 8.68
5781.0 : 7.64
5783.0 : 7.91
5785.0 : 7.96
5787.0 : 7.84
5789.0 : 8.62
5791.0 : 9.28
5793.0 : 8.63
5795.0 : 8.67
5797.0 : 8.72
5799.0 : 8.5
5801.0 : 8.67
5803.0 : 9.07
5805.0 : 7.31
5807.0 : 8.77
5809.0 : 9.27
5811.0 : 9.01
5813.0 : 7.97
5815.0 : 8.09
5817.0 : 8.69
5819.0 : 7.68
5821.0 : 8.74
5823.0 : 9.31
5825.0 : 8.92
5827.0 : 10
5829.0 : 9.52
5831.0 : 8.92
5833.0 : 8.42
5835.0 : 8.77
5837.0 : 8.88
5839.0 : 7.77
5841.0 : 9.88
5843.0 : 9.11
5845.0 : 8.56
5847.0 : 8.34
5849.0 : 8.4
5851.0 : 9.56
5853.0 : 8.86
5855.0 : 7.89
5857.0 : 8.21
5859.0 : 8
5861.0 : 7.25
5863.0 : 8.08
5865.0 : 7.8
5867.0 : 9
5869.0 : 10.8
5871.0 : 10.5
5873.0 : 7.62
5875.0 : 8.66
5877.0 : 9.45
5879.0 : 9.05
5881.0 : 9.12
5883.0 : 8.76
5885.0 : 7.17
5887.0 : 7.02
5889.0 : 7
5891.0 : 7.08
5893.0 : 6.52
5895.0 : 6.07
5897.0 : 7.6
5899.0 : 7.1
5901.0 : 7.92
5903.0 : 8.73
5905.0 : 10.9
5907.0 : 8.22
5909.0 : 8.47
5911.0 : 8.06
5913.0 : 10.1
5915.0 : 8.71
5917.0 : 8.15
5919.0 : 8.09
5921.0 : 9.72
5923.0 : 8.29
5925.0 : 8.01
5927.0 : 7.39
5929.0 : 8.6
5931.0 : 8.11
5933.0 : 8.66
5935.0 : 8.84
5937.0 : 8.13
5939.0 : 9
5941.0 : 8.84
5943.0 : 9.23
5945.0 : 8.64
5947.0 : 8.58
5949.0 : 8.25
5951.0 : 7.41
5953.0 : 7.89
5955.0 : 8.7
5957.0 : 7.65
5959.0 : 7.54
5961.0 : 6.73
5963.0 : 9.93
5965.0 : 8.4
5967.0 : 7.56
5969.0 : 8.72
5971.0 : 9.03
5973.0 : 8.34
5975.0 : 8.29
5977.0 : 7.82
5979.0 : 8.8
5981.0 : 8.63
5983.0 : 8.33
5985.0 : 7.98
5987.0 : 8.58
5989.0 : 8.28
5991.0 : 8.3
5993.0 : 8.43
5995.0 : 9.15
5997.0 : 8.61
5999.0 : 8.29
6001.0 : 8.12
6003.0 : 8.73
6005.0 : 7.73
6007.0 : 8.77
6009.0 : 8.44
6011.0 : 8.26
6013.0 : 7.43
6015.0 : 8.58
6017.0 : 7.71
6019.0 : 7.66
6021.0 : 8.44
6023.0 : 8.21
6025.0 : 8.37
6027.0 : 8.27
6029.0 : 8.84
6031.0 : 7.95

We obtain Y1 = 0.25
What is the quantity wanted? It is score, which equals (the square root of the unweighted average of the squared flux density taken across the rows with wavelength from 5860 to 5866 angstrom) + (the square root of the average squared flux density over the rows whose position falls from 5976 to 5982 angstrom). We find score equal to 16.1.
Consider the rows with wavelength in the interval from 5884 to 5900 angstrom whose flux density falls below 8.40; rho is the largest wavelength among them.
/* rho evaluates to 5899.0 angstrom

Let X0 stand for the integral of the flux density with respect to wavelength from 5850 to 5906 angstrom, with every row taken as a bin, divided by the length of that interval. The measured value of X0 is 8.28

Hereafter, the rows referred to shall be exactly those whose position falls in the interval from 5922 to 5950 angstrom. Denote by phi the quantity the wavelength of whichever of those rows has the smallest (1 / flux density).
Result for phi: 5943.0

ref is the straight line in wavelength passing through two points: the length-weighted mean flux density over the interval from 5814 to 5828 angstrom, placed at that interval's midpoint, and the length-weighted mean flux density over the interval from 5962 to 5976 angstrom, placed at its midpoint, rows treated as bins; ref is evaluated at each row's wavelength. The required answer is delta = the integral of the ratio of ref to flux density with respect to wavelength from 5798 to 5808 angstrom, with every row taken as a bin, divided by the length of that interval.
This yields 1.05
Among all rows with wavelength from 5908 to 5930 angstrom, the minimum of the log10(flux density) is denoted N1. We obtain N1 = 0.869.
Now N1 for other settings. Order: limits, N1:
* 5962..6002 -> 0.879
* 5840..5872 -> 0.860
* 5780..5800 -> 0.883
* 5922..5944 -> 0.869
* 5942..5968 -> 0.828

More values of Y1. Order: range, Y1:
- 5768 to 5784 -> 0.25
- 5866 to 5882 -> 0.75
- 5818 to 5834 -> 0.75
